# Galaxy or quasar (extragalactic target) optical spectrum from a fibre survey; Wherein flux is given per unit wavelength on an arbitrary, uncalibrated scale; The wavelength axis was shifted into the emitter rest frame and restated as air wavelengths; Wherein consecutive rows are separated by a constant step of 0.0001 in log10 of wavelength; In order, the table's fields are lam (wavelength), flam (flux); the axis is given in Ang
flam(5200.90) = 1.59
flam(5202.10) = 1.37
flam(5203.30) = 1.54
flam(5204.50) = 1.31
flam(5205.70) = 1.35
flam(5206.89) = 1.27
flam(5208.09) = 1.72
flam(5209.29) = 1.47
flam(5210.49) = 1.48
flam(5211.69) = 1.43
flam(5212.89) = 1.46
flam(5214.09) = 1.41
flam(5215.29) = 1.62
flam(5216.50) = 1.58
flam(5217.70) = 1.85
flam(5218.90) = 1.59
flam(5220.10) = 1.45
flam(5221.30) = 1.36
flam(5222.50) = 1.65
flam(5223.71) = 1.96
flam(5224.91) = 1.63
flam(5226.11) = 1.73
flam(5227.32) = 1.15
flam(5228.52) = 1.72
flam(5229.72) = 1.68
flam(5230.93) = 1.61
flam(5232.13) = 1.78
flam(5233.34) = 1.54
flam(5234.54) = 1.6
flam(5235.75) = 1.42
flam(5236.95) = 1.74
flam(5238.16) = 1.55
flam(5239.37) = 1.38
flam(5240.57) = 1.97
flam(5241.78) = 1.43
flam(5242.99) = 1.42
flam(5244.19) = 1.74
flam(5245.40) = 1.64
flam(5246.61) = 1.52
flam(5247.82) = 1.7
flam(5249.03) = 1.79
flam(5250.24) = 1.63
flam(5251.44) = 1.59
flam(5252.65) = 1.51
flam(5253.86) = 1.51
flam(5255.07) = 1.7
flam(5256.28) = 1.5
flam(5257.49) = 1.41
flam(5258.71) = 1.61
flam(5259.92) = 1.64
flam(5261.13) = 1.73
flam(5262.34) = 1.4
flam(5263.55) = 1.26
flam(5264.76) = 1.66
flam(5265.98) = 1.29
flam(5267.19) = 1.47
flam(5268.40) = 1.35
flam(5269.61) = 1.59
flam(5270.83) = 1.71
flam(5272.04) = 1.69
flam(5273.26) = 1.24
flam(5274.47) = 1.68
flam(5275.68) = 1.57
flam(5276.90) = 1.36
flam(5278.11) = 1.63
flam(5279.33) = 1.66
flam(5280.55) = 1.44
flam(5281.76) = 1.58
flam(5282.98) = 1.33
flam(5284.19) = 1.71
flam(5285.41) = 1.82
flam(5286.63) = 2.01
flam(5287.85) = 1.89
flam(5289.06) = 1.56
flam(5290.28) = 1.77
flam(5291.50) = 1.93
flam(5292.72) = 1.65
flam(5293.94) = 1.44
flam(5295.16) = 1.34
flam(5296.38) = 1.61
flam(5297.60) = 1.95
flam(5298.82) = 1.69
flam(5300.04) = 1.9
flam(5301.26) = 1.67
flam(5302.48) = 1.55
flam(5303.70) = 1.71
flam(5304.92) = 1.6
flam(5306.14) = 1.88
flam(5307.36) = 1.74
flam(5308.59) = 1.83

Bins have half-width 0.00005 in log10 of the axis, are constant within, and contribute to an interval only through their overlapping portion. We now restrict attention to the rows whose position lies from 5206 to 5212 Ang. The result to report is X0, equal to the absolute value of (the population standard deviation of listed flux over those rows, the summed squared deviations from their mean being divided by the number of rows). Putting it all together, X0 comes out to 0.144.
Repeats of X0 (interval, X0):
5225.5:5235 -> 0.186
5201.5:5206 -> 0.088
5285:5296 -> 0.217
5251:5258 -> 0.090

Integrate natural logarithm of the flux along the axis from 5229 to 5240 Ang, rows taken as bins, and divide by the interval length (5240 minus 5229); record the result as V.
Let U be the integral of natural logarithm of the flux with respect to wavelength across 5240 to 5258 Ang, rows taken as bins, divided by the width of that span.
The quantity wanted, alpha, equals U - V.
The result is 0.007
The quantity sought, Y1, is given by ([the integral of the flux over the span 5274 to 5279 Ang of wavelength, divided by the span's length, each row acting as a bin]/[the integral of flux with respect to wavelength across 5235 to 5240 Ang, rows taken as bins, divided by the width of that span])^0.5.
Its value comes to 1.01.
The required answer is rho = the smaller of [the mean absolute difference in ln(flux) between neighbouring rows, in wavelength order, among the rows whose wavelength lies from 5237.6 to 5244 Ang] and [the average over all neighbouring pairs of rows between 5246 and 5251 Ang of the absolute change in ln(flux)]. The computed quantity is 0.09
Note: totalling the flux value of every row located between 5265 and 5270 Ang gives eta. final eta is 5.7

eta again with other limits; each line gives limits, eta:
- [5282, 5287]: 6.9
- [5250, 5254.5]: 6.2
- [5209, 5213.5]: 5.8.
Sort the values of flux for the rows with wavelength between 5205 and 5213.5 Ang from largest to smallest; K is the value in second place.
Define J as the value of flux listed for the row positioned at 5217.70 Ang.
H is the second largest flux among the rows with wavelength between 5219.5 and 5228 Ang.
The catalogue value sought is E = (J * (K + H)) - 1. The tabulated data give 4.9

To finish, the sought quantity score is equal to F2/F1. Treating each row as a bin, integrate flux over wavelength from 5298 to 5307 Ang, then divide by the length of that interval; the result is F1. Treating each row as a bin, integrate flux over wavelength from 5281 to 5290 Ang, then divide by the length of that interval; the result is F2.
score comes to 0.99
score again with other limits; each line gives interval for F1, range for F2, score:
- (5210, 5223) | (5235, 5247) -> 1.03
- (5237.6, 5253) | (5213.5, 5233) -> 1.00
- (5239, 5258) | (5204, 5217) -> 0.92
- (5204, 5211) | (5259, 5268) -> 1.04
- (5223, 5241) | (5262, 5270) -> 0.88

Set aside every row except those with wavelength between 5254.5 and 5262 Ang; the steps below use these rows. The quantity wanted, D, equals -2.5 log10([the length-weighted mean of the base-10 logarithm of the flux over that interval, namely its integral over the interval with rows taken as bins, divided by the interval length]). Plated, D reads 1.7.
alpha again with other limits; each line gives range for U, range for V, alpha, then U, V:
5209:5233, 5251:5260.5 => 0.010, 0.452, 0.441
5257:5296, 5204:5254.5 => 0.002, 0.447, 0.445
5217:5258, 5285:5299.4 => -0.070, 0.465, 0.535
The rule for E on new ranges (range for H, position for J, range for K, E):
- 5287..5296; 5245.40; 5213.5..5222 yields 4.8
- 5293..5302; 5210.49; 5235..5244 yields 4.4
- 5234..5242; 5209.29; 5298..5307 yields 4.3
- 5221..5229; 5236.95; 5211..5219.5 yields 4.8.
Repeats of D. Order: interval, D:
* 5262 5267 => 2.1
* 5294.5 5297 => 1.9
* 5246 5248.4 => 1.7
